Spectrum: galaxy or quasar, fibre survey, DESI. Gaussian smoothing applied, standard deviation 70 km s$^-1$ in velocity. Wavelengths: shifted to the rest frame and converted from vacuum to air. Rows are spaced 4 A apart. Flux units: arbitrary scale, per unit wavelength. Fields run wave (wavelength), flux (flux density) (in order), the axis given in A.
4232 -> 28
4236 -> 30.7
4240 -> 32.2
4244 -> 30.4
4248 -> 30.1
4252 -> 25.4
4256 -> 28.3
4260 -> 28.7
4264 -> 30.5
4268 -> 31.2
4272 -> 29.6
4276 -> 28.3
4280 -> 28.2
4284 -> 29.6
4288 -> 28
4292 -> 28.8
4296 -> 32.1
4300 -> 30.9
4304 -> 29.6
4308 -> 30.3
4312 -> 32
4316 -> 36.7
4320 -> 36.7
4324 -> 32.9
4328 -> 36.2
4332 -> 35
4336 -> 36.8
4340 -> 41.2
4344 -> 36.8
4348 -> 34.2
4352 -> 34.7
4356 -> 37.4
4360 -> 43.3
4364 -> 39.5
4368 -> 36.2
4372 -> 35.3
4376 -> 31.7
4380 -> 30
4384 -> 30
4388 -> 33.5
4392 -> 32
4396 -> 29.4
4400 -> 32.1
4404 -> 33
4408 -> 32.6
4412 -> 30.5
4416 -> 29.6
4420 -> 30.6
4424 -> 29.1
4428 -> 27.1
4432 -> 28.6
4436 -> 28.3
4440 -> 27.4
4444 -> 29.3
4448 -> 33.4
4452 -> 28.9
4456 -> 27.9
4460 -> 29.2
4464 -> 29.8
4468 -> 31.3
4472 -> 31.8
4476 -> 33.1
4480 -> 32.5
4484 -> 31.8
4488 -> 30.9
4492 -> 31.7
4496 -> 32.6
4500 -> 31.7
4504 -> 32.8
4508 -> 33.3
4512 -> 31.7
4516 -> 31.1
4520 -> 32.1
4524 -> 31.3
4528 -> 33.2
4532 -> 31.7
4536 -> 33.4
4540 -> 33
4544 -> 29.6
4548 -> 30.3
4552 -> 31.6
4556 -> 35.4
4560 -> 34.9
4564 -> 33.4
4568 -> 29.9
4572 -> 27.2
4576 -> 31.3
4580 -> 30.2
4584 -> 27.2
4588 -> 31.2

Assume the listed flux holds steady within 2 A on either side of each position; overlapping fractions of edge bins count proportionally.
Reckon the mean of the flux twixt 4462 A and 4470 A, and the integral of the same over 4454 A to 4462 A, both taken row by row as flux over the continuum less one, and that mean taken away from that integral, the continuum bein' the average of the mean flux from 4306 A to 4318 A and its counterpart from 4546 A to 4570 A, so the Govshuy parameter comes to -1.0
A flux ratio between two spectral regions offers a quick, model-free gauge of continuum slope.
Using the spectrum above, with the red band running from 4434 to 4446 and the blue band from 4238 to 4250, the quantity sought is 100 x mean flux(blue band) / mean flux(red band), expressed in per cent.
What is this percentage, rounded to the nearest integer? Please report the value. 109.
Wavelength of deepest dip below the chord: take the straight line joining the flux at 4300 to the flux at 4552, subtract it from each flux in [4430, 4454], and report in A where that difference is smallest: 4440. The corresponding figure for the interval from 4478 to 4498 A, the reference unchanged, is 4488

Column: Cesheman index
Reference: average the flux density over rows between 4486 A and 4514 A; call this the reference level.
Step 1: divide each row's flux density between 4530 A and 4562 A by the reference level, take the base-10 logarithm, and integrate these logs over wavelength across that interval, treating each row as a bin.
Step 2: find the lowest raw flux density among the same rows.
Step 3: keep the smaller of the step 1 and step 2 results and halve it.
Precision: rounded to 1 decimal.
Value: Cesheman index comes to 0.1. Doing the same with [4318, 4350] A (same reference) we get 0.8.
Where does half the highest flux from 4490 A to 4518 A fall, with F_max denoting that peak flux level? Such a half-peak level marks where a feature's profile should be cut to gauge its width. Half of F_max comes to 16.65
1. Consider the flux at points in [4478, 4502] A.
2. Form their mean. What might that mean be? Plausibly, 31.9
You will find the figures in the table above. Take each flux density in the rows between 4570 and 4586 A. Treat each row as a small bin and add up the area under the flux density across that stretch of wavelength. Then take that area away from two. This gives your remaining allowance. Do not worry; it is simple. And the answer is -462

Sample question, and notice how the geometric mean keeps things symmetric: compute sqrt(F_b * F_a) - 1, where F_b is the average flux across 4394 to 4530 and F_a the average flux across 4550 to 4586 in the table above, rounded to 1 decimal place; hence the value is 30.1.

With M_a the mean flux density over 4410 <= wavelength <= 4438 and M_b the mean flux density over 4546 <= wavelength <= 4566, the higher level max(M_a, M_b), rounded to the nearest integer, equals 33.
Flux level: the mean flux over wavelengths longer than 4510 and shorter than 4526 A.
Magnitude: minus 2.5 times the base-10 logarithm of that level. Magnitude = -3.75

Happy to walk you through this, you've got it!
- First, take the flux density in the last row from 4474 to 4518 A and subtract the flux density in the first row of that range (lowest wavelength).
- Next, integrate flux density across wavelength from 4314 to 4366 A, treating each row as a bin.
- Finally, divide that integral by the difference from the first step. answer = -963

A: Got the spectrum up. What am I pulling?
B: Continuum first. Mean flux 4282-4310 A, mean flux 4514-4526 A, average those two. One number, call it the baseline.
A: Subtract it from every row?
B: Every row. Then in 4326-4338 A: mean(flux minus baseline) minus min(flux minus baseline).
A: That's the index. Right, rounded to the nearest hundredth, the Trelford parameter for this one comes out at 1.00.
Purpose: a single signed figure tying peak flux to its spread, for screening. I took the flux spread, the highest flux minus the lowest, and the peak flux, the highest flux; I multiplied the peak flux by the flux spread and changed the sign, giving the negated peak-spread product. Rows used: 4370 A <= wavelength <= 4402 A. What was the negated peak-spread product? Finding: -208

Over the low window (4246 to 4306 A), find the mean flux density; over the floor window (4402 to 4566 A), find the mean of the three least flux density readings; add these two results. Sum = 56.8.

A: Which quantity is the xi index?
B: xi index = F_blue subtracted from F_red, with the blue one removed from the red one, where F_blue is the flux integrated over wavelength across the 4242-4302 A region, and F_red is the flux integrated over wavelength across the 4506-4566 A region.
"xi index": 184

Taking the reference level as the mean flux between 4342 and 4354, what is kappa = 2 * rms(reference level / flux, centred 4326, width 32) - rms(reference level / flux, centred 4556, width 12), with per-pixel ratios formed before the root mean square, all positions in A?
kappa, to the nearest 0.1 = 0.9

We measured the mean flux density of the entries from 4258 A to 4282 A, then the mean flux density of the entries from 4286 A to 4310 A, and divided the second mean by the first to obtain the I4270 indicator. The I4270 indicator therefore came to 1.02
